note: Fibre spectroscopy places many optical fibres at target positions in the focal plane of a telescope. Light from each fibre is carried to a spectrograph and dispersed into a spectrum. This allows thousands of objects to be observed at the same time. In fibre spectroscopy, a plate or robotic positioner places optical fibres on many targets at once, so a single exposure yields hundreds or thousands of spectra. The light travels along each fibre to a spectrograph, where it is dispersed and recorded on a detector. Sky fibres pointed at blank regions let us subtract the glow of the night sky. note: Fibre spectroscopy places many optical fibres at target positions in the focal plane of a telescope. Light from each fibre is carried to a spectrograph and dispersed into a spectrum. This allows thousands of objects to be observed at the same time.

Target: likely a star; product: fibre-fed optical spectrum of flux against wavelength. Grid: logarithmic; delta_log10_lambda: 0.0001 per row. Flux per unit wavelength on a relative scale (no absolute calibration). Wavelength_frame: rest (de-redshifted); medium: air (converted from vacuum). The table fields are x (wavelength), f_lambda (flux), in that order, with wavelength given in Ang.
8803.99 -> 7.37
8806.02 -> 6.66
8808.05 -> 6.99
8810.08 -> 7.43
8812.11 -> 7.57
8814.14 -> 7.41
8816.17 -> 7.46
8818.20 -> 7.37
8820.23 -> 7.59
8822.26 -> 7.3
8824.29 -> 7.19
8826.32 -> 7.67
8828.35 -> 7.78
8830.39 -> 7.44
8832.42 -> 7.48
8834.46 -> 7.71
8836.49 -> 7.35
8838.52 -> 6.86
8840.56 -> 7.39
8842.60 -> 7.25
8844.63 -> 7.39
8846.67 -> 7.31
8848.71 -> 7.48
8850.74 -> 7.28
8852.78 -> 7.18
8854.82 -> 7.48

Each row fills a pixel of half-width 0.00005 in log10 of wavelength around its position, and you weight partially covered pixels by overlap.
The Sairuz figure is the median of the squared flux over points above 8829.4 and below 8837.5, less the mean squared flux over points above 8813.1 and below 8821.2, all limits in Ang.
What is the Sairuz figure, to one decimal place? 0.0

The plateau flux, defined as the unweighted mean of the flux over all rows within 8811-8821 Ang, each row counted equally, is 7.48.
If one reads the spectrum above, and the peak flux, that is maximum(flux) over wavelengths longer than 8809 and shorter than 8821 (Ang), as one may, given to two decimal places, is 7.59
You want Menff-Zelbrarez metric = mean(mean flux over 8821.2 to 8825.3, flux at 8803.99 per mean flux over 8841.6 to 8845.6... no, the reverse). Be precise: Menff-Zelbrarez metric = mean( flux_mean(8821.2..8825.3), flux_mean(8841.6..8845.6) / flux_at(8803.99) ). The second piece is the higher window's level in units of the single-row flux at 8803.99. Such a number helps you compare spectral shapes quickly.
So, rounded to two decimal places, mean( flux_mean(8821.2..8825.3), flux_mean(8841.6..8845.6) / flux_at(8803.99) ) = 4.12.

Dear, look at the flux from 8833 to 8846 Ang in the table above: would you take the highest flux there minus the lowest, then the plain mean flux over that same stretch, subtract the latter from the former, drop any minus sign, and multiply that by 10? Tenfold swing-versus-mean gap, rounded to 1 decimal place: 64.8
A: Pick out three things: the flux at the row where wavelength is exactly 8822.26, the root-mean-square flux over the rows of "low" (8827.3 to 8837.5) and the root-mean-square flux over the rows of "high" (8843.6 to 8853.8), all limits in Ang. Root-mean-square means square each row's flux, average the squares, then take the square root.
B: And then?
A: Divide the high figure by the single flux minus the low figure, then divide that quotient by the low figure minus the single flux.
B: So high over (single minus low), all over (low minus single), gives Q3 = -114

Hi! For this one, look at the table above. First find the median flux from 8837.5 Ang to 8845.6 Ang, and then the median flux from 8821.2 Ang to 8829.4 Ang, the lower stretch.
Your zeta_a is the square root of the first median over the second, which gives 0.99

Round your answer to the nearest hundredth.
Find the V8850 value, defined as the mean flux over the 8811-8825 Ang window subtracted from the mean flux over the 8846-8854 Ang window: -0.10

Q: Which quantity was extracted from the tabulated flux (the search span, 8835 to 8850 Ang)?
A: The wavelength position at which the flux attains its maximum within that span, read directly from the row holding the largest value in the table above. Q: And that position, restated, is 8848.71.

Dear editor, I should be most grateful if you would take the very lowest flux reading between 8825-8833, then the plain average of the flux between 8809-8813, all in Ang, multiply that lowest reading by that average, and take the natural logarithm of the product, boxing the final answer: 4.02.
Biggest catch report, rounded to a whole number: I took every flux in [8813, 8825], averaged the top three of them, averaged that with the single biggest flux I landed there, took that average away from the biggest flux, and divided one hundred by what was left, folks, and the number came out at 1935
